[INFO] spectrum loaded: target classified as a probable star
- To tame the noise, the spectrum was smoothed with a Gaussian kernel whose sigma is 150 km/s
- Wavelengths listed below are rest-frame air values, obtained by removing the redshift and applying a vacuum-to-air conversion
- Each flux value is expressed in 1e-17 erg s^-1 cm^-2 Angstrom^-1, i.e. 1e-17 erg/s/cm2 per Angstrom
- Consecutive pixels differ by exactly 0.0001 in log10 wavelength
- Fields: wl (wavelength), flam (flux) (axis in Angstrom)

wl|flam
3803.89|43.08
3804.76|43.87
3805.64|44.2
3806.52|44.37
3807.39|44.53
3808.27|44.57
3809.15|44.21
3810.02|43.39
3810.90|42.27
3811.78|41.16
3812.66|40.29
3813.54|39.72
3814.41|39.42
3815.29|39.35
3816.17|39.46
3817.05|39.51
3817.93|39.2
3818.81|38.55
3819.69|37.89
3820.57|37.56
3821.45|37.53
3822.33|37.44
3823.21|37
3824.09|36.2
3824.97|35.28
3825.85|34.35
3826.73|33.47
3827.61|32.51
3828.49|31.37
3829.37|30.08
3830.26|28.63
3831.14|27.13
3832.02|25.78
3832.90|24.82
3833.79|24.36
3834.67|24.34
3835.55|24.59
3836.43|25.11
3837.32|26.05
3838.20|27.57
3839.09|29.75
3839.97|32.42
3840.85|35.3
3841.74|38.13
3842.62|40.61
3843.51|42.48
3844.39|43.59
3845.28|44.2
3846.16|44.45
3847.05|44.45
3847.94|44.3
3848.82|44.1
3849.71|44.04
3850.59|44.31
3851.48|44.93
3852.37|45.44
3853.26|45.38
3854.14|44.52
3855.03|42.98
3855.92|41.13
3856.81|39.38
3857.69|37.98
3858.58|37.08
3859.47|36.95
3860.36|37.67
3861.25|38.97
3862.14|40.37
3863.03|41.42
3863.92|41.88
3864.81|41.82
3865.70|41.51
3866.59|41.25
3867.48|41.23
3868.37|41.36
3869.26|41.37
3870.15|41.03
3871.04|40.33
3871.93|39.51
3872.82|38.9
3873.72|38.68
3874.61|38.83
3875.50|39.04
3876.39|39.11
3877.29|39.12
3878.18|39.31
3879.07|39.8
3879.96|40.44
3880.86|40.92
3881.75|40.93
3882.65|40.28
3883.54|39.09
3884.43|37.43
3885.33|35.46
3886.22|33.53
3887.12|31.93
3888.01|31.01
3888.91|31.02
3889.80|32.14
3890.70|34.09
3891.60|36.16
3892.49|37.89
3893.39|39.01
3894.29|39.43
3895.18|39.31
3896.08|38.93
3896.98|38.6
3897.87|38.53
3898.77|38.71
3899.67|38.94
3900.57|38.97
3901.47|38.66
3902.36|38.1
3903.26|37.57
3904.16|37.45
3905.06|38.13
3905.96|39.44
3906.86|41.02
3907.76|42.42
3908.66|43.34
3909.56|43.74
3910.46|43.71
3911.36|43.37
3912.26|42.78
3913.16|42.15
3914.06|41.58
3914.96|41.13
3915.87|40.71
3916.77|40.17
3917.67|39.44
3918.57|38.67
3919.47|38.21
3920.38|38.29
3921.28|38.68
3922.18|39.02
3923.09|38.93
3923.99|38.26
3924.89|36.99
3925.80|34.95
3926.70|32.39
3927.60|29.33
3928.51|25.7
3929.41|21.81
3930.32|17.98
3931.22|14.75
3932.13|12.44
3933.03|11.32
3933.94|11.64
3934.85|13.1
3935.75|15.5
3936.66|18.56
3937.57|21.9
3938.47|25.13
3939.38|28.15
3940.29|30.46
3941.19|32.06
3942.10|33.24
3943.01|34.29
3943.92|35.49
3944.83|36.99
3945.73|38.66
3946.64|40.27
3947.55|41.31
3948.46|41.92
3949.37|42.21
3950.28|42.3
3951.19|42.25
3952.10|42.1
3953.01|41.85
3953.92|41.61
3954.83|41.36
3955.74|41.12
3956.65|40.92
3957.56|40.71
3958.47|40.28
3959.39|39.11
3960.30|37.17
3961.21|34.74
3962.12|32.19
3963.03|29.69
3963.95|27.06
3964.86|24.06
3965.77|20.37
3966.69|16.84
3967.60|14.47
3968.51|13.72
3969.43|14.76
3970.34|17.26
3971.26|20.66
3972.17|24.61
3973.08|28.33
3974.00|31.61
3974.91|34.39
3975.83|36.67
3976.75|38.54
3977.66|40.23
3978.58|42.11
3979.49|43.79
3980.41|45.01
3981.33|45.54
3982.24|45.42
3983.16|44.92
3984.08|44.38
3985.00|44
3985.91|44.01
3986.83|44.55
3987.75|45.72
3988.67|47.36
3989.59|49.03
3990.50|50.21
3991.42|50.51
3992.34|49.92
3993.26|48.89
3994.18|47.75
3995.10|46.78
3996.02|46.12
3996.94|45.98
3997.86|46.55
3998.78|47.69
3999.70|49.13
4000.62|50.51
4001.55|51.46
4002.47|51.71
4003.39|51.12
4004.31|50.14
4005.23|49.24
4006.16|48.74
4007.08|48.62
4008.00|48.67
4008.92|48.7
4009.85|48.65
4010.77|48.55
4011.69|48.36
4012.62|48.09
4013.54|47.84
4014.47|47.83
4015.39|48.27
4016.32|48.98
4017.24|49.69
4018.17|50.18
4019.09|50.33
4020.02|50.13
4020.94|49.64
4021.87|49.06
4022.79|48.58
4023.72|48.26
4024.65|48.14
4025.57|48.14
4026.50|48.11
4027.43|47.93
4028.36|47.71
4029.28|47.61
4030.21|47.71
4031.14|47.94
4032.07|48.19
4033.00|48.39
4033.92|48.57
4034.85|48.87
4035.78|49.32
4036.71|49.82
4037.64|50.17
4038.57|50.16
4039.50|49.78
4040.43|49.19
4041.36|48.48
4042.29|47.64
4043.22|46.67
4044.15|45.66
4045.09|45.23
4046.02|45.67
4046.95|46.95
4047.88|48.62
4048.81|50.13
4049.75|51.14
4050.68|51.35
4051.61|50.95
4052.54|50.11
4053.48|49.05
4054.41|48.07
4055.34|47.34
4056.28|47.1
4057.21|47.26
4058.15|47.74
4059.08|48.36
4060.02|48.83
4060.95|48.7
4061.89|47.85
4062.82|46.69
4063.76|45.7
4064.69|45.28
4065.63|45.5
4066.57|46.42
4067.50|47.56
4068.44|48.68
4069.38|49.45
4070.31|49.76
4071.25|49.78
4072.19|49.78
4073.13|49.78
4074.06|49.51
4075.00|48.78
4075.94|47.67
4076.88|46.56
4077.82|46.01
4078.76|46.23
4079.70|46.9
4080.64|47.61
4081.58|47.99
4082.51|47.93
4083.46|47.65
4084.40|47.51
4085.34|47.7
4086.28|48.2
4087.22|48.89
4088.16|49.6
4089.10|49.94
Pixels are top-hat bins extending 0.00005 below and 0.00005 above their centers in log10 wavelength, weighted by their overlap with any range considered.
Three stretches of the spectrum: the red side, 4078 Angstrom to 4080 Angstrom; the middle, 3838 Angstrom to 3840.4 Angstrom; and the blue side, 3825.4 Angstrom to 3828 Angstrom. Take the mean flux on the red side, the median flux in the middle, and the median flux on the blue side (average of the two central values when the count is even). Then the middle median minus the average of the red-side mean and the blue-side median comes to -10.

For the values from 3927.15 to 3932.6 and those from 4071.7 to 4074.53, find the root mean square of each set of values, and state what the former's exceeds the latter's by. -29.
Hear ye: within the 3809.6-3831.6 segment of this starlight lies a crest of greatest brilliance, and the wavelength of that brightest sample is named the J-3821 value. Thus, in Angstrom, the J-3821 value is 3810.02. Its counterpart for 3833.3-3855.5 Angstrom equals 3852.37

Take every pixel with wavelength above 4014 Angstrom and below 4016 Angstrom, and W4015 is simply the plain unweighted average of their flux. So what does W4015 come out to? 48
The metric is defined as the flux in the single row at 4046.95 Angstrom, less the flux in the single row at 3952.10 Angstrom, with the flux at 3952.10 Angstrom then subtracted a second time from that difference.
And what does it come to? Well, -37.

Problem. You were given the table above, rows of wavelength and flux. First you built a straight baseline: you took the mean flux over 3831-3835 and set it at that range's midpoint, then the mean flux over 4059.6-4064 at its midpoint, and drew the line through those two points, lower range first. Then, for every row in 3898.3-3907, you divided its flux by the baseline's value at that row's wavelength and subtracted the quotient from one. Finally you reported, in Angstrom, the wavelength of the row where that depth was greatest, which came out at 3904.16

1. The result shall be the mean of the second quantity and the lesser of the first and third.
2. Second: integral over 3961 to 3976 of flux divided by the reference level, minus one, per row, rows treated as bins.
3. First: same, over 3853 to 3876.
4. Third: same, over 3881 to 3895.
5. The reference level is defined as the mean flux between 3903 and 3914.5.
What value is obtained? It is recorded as -4.0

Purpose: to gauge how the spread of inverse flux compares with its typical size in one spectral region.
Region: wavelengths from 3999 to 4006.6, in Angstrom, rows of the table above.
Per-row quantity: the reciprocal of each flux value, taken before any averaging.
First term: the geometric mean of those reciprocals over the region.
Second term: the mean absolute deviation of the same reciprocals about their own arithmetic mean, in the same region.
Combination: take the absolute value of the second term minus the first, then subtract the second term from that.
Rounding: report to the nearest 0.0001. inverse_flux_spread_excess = 0.0192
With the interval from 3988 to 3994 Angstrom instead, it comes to 0.0195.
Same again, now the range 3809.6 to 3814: 0.0228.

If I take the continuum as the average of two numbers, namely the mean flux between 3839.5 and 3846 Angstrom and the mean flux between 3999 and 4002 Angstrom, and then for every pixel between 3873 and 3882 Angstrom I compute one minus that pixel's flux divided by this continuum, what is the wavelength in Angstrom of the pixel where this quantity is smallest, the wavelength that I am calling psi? 3881.75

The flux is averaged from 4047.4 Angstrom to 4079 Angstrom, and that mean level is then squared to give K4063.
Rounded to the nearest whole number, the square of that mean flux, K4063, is 2332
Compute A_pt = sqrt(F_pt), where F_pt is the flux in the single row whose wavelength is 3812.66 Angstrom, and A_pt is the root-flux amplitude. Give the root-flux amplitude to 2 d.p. 6.35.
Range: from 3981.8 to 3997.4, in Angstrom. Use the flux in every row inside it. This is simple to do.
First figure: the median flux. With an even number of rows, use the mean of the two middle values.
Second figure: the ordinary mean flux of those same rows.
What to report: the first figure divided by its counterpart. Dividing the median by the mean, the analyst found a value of 0.99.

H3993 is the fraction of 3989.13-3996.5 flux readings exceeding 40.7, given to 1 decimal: 1.0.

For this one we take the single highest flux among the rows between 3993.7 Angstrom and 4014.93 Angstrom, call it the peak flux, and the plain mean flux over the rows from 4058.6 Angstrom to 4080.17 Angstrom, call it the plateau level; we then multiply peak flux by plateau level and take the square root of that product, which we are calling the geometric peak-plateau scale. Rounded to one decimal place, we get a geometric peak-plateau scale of 49.7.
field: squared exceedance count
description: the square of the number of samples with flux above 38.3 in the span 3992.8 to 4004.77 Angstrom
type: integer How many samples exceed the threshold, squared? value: 169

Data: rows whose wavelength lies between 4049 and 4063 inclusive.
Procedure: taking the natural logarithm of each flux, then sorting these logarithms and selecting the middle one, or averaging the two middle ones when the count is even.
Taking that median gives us 3.88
